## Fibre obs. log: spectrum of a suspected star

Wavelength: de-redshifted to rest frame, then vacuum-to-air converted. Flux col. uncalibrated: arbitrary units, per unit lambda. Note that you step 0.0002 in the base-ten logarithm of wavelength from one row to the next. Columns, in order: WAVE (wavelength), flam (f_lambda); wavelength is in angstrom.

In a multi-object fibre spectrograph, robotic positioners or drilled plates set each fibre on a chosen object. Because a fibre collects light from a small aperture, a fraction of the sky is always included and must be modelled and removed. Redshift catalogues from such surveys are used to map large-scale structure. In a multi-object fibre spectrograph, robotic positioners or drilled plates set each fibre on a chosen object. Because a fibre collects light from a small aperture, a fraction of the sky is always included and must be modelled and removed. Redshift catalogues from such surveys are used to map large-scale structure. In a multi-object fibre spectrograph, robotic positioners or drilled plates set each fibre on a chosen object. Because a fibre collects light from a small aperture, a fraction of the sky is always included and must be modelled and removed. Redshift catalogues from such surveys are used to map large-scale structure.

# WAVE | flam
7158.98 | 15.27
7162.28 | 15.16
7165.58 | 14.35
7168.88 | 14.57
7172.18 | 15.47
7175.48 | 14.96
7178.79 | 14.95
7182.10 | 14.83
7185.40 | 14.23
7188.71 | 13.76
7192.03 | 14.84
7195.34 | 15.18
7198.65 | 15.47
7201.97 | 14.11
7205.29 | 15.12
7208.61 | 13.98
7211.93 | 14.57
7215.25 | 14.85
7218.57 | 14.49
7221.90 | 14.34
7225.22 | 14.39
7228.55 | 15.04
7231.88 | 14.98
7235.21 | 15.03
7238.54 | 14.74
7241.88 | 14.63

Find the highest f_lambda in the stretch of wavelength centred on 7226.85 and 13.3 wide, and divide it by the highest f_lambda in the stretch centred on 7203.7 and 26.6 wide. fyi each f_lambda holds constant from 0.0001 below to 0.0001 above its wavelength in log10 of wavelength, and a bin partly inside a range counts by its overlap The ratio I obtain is 0.97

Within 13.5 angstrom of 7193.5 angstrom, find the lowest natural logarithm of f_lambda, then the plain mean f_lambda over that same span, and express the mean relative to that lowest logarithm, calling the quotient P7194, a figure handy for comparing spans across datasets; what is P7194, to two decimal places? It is 5.60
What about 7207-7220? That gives 5.49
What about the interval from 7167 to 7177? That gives 5.60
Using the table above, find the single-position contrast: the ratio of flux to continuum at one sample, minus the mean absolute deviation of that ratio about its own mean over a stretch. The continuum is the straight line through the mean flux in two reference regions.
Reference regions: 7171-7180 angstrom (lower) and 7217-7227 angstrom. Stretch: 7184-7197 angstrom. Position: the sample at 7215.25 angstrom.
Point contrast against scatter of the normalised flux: 0.99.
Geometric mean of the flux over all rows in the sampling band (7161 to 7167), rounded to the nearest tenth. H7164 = 14.7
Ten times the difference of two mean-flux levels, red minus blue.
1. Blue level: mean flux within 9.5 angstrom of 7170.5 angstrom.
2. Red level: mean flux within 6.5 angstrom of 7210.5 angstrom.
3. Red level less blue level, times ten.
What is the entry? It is -2.8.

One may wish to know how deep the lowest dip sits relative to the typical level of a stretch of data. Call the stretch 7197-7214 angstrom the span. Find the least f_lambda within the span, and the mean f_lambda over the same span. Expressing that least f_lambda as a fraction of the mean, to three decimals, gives 0.954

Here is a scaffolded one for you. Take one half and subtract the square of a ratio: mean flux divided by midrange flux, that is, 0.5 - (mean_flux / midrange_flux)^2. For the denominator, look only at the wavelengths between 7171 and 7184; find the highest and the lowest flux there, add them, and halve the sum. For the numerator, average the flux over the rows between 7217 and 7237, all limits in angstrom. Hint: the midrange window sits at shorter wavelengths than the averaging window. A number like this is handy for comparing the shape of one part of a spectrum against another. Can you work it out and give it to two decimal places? -0.44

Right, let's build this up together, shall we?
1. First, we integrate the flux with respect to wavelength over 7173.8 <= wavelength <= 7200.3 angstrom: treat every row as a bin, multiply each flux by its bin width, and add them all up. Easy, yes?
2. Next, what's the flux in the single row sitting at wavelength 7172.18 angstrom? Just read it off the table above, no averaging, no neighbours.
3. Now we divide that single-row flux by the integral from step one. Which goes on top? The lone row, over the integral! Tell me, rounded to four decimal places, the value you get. 0.0395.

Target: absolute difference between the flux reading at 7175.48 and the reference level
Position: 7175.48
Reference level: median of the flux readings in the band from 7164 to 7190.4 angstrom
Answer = 0.26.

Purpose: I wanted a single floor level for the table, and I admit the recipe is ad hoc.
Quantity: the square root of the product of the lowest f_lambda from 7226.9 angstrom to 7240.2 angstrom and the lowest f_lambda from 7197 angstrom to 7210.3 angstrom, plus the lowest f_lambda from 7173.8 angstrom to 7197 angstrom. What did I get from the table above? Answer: 28.1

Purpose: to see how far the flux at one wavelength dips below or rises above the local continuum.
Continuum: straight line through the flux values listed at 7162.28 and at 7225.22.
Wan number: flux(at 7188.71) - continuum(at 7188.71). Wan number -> -1.1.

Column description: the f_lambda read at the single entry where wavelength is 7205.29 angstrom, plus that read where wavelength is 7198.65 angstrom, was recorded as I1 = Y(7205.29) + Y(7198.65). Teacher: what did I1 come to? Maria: 30.6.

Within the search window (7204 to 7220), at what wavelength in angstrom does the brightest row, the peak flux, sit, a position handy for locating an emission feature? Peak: 7205.29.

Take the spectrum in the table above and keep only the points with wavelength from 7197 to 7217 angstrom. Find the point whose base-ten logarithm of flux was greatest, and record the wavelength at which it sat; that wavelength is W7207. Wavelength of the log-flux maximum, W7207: 7198.65 angstrom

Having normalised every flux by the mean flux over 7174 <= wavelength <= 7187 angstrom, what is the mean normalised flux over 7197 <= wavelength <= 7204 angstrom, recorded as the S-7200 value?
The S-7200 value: 1.00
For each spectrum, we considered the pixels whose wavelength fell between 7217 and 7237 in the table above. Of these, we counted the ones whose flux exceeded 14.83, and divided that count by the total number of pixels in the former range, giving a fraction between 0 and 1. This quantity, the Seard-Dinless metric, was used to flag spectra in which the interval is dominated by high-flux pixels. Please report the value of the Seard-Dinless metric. 0.50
